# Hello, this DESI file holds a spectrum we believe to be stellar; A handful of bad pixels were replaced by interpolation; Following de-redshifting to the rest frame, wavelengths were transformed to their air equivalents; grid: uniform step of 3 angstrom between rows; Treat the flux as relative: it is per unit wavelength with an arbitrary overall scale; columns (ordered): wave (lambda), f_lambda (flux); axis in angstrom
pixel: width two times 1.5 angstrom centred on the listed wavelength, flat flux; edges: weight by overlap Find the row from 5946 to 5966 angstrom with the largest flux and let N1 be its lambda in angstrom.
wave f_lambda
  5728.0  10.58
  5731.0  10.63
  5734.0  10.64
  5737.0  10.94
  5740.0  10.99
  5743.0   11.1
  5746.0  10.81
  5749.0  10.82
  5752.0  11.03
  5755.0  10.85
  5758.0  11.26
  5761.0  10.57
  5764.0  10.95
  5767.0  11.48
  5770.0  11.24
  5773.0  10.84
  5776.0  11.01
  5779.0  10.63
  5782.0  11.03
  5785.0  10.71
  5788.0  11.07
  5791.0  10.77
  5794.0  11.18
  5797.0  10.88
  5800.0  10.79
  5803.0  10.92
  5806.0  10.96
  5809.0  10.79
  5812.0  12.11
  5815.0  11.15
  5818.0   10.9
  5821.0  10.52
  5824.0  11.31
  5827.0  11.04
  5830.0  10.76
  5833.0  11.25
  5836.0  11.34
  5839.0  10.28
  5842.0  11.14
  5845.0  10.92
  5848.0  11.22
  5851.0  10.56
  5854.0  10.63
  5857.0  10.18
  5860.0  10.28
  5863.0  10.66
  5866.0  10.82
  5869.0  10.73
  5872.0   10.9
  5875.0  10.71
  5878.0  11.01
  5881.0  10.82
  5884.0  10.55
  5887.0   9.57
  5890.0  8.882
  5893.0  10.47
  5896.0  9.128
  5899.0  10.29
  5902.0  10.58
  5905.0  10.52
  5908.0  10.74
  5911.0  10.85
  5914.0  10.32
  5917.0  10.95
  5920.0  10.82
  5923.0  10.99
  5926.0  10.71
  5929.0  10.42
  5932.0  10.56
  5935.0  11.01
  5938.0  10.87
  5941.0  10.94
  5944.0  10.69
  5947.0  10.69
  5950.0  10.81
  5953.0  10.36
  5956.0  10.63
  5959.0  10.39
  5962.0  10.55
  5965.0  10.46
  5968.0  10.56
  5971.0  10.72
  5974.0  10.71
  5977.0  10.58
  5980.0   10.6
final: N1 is 5950.0 angstrom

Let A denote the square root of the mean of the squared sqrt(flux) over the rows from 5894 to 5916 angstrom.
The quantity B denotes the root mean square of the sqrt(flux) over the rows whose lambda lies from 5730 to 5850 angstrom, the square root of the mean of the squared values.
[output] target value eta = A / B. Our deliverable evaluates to 0.971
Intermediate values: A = 3.22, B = 3.31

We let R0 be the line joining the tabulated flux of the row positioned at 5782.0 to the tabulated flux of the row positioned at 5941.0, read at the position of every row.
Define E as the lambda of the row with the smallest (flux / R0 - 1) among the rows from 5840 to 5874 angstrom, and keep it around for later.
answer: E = 5857.0 angstrom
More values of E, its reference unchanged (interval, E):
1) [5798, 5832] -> 5821.0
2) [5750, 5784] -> 5761.0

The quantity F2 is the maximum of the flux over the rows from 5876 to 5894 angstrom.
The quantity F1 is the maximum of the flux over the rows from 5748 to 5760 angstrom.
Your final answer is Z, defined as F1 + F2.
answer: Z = 22.3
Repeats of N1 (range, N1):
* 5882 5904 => 5902.0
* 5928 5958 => 5935.0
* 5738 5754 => 5743.0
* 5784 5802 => 5794.0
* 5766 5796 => 5767.0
